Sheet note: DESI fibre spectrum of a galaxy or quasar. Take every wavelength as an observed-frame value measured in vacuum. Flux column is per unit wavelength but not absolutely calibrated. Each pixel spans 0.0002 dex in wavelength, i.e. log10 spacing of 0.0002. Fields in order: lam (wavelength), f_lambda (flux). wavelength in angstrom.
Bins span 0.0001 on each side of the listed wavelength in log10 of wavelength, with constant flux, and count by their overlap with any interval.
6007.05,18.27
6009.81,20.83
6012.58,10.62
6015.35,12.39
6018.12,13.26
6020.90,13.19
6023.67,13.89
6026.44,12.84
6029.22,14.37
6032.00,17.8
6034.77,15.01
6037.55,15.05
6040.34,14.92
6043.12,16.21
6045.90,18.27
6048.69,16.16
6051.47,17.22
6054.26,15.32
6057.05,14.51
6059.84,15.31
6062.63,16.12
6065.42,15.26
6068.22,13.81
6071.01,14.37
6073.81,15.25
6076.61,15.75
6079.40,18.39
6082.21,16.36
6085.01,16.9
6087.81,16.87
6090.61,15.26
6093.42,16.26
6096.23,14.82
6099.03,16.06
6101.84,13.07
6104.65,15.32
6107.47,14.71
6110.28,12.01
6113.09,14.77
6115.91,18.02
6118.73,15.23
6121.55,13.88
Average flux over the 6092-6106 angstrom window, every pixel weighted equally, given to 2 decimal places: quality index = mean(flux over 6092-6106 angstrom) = 15.11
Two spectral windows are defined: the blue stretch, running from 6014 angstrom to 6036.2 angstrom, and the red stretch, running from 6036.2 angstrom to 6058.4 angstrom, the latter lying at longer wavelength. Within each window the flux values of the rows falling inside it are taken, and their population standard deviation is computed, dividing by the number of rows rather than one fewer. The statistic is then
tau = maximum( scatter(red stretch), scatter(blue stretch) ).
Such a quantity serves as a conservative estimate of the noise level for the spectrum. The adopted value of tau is 1.61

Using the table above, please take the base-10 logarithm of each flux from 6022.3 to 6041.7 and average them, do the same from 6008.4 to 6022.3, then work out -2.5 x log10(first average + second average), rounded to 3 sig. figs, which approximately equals -0.907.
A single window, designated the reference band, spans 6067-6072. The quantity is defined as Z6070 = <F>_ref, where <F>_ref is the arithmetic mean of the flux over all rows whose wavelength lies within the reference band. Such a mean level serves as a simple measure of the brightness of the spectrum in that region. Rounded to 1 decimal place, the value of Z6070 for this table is 14.1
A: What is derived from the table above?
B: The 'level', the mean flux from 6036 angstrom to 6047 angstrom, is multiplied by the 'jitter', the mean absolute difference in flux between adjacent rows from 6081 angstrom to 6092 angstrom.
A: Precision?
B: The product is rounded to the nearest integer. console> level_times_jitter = 12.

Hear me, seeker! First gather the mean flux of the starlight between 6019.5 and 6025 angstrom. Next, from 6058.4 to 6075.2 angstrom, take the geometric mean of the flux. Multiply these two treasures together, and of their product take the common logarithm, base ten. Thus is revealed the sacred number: 2.31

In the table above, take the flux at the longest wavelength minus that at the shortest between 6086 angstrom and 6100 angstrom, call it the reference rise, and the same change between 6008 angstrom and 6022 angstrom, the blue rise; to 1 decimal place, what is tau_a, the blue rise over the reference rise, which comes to 9.4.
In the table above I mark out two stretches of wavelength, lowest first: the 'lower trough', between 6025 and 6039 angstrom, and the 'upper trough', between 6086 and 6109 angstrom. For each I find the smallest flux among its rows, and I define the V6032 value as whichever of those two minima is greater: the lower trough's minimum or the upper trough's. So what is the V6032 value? 13.1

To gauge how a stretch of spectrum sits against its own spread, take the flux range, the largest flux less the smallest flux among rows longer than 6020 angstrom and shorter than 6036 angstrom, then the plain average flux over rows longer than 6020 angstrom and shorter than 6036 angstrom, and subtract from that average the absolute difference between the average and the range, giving 5.0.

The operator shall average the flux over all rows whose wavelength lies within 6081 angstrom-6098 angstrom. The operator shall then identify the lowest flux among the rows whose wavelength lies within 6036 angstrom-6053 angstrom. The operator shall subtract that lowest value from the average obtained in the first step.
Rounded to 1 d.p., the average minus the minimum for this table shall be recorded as 1.2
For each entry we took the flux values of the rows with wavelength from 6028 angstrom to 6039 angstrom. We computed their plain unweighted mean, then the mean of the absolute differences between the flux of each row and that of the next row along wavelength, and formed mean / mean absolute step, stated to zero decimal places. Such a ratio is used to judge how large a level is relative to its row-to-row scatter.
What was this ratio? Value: 7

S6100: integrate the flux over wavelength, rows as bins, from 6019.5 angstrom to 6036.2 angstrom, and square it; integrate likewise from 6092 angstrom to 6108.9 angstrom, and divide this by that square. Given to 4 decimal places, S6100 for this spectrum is 0.0043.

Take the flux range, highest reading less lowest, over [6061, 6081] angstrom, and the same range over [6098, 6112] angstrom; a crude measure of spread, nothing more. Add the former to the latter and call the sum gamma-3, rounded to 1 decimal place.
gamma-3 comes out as 8.6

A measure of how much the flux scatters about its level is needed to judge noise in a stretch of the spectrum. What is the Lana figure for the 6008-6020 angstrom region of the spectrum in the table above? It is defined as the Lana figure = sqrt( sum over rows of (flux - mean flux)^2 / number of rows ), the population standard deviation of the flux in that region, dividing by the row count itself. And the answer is 3.9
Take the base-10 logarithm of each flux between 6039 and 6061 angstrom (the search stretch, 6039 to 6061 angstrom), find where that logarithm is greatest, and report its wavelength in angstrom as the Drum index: 6045.90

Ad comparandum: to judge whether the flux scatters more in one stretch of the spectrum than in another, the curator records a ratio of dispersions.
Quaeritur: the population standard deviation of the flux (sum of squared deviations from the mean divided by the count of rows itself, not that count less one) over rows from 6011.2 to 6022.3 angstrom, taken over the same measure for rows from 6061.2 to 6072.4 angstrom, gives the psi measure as 1.2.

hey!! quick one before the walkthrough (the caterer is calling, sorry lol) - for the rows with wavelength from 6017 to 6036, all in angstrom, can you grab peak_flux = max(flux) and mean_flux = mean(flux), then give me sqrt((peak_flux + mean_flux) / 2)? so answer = 4.01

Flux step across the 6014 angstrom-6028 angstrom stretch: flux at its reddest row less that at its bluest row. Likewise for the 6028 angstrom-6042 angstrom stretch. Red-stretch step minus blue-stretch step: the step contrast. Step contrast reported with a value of 0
